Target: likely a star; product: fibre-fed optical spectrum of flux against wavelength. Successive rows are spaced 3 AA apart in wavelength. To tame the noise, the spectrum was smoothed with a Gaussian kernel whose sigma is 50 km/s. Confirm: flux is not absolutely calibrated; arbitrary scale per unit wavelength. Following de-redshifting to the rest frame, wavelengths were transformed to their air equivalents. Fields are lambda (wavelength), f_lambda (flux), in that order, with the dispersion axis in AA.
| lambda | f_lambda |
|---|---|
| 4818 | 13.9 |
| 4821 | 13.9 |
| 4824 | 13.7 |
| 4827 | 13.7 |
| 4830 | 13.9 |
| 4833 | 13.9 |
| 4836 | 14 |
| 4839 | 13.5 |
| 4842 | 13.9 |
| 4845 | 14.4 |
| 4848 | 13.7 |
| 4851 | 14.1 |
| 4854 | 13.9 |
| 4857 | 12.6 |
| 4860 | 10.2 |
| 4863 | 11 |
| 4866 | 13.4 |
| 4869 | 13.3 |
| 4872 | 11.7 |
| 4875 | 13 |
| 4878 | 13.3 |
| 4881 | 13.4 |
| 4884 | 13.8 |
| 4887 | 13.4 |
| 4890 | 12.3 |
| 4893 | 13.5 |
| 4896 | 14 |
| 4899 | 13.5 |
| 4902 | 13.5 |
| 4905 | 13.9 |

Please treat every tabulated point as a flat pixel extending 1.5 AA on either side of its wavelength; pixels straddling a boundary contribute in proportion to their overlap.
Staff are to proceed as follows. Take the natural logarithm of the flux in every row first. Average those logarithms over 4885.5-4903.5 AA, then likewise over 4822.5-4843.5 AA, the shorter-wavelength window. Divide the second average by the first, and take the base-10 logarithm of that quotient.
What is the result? 0.01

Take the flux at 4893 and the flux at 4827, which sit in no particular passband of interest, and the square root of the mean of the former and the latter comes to 3.69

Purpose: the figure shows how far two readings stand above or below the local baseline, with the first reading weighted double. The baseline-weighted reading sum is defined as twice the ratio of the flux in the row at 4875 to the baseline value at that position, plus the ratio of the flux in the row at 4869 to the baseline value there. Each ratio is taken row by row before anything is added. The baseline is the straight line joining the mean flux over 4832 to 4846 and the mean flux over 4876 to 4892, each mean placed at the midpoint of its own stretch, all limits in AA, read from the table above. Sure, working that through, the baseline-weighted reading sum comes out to 2.93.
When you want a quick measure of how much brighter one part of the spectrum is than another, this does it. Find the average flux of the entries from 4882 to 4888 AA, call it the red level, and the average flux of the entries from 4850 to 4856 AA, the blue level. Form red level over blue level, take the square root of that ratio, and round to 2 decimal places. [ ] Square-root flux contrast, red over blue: 0.99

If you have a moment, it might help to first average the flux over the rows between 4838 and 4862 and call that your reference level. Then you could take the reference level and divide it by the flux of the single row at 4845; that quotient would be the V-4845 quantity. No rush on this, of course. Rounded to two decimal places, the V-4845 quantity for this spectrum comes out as 0.92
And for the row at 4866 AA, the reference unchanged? 0.99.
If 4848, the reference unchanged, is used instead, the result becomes 0.97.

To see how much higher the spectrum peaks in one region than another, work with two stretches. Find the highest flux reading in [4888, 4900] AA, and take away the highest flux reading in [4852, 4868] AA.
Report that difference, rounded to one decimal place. 0.1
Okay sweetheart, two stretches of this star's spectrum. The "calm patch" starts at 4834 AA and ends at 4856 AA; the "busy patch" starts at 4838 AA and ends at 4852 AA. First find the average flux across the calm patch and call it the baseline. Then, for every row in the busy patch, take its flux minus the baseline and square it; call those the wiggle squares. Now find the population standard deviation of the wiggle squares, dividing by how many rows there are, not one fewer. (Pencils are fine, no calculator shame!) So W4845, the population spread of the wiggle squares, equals 0.1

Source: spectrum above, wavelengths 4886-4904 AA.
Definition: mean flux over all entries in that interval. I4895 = 13.4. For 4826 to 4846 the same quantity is 13.9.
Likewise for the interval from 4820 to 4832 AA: 13.8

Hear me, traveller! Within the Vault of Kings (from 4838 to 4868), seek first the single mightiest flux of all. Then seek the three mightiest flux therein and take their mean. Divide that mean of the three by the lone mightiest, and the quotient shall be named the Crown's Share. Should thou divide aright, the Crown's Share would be 0.981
